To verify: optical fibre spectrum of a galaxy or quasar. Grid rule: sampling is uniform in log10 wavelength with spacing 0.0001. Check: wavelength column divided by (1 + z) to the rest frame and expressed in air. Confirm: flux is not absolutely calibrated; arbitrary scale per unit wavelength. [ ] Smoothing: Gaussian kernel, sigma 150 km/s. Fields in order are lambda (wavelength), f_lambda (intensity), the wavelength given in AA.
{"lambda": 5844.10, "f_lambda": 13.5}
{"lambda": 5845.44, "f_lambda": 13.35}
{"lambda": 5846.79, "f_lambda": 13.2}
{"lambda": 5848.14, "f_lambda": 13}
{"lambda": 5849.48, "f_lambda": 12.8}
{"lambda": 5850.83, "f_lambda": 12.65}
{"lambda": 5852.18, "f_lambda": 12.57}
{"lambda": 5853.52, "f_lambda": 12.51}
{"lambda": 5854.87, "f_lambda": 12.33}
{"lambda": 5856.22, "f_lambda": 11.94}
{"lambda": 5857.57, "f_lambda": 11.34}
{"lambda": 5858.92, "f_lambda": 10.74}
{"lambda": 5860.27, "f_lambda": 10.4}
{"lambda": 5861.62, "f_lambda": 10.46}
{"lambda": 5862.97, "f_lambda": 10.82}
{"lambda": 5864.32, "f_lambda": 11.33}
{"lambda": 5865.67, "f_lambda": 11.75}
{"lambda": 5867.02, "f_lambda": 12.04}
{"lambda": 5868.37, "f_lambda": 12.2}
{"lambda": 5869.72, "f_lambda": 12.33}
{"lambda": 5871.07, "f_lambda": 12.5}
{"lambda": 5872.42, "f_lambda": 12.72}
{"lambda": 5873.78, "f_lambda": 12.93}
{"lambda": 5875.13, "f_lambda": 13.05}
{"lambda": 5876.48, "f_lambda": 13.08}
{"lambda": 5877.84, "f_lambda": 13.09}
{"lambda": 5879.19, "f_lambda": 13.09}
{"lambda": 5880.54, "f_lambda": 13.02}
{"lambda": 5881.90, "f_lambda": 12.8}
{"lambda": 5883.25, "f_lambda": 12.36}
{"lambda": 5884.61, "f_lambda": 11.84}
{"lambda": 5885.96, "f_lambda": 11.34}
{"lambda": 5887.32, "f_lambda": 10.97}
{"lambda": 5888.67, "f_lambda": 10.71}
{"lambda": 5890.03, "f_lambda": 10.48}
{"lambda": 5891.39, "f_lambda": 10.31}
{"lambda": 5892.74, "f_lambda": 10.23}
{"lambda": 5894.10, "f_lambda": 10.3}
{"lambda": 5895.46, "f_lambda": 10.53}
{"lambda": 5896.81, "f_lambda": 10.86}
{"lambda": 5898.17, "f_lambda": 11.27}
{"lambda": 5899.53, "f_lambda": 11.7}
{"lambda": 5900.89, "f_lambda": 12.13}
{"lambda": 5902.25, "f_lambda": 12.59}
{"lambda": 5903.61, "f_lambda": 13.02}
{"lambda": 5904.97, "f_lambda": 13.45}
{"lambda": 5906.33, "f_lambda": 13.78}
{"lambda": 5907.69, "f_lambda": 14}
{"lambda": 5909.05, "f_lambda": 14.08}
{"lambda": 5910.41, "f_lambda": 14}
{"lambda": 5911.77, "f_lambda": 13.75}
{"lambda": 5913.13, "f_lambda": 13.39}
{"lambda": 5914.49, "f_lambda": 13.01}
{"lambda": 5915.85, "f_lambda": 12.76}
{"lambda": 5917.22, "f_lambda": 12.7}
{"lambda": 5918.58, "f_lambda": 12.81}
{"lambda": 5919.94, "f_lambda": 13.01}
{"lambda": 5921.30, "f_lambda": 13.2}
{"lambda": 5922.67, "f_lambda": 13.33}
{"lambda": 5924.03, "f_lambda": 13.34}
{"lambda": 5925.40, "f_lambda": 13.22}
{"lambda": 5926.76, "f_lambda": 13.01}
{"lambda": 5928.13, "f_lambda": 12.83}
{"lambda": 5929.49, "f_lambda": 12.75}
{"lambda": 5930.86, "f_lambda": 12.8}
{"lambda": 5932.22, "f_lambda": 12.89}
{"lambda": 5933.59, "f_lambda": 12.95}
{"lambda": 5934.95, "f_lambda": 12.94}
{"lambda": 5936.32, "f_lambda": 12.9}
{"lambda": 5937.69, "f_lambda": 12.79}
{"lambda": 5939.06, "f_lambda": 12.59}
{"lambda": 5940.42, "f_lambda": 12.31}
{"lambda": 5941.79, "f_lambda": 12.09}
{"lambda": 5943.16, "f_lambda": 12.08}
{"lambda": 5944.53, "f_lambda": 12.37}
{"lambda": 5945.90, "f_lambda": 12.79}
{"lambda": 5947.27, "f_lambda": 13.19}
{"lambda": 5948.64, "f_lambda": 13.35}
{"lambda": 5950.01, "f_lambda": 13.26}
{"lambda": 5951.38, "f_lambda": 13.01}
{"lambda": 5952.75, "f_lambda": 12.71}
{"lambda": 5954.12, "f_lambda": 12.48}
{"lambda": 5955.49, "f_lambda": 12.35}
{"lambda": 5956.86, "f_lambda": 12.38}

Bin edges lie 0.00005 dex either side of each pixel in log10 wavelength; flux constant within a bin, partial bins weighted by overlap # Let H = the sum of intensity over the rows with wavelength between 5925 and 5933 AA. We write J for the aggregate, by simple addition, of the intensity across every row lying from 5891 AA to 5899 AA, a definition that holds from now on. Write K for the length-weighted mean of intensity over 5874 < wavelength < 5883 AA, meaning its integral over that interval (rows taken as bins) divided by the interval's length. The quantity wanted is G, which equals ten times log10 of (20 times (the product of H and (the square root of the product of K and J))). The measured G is 46.5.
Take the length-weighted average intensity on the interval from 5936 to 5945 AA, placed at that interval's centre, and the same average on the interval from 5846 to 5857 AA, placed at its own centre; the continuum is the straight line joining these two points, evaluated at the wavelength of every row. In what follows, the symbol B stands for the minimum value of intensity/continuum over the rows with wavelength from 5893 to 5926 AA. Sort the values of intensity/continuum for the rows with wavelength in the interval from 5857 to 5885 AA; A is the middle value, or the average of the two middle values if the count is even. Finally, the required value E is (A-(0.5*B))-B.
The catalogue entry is -0.25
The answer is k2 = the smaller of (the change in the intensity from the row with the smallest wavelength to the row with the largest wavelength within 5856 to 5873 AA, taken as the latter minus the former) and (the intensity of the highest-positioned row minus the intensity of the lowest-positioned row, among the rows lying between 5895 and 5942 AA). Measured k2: 0.8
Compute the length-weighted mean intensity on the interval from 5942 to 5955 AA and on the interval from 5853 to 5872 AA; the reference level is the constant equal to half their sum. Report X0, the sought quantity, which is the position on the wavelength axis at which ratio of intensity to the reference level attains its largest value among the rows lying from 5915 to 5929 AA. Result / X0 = 5924.03 AA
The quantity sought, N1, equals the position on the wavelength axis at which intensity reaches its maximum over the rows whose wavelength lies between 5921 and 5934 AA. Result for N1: 5924.03 AA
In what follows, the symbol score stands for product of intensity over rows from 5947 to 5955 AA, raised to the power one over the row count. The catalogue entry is 13.0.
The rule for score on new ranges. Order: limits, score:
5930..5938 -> 12.9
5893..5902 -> 11.1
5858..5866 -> 10.9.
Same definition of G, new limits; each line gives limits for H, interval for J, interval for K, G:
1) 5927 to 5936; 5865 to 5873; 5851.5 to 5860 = 46.6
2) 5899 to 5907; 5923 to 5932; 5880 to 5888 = 46.7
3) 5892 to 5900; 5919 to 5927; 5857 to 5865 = 45.8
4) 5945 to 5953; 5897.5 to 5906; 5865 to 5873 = 46.7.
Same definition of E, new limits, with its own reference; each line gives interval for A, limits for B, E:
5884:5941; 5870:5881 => -0.46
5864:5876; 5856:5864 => -0.26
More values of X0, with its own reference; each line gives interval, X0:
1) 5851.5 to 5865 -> 5852.18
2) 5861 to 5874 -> 5873.78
